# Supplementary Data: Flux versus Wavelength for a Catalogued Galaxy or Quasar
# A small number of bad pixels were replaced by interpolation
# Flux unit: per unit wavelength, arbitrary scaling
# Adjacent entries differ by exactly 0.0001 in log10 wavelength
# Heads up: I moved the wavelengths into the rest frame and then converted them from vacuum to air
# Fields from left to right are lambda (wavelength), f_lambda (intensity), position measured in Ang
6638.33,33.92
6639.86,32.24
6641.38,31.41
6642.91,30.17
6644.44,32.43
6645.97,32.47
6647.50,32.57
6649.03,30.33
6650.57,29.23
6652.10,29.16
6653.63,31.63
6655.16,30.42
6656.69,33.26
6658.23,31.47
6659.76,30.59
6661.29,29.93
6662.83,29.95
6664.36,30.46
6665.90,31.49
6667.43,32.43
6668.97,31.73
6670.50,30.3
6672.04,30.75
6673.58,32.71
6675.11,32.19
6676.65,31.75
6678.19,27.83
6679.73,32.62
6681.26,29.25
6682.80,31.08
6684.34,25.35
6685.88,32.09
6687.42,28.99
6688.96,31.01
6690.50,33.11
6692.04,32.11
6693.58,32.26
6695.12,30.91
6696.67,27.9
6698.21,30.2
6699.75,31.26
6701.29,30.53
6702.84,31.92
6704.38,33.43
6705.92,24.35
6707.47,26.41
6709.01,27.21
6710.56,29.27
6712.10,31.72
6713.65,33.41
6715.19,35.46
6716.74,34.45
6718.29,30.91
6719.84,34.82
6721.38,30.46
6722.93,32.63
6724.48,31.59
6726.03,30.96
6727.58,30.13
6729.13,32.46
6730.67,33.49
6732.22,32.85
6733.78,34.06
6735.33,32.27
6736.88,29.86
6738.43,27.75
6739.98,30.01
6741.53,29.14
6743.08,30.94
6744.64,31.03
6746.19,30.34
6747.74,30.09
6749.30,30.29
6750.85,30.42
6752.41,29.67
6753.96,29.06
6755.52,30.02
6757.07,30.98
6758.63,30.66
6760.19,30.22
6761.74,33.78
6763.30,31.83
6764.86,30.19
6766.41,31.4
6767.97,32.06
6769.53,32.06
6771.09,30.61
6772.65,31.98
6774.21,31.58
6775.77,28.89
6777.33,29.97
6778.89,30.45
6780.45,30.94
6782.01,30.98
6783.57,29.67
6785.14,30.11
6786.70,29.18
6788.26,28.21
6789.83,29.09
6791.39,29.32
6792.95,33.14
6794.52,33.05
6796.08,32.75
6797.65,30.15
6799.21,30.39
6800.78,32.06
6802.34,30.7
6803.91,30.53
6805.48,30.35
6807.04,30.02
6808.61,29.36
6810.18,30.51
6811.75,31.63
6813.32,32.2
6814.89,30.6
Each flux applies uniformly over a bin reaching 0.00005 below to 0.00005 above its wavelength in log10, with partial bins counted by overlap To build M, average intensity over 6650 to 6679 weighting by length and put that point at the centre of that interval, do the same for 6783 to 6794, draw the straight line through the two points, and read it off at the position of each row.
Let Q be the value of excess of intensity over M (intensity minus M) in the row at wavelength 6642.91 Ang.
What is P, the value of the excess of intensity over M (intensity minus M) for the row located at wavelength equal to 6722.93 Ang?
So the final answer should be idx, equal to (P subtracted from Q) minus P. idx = -5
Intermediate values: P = 2.2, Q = -0.9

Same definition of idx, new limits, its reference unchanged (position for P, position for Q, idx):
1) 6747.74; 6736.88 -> 0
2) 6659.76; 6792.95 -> 4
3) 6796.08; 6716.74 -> -2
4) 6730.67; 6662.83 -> -7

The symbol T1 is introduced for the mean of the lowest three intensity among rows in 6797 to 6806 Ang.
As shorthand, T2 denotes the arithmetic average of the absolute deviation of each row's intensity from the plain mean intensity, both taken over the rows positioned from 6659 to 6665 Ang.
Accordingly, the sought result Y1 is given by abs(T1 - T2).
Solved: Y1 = 30.0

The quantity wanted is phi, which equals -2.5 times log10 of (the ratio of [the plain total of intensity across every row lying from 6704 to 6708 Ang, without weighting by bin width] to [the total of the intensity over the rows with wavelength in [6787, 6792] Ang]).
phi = 0.031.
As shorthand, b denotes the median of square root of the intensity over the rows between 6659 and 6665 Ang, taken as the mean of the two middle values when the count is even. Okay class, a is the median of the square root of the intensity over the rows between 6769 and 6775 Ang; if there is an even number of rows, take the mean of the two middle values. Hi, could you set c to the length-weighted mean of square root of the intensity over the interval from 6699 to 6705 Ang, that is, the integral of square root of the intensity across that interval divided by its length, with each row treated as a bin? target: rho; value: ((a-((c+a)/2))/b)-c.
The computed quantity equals -5.63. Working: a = 5.64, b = 5.50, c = 5.63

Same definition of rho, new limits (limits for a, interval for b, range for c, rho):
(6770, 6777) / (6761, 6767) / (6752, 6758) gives -5.47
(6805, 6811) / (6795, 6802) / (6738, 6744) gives -5.43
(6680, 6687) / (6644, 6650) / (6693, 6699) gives -5.50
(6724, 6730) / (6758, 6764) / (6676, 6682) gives -5.50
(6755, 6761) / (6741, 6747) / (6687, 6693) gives -5.62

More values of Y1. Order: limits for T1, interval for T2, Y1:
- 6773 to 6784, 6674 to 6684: 28.0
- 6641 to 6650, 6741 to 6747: 30.0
